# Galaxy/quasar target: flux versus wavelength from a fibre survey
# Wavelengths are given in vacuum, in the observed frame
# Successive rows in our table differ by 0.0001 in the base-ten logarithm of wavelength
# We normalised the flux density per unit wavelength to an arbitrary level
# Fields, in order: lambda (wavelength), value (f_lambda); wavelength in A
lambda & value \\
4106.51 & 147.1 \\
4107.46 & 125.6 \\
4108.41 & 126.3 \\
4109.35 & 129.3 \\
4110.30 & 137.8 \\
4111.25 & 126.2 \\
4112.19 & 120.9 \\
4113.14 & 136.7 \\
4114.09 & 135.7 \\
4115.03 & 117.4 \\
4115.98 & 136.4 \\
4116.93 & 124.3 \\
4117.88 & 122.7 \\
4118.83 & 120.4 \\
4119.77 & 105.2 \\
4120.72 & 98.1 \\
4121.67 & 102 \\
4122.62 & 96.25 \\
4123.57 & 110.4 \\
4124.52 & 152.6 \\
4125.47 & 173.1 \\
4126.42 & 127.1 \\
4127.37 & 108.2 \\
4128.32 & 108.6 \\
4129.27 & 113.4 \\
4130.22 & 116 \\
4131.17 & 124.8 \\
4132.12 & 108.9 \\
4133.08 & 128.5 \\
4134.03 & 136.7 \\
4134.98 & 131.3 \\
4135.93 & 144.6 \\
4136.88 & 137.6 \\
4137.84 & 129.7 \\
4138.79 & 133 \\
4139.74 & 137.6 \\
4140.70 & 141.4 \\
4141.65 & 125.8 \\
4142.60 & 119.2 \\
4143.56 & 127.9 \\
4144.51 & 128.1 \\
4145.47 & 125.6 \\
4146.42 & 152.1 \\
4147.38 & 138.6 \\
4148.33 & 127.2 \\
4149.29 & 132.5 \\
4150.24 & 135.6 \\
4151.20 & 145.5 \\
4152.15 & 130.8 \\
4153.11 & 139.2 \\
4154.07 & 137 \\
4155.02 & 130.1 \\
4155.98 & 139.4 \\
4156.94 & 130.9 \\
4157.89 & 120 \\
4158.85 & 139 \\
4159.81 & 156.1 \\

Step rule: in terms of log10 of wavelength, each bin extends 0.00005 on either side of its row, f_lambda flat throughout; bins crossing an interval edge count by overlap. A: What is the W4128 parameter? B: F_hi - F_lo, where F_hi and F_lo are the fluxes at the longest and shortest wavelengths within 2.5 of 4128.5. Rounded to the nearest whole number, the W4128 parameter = -11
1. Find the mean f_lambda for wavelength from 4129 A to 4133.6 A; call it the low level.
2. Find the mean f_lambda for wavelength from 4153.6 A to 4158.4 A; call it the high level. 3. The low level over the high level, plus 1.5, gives 2.40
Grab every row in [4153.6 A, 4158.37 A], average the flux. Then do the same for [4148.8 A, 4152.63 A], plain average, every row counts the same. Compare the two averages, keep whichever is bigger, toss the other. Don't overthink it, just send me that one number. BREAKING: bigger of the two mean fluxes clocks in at 136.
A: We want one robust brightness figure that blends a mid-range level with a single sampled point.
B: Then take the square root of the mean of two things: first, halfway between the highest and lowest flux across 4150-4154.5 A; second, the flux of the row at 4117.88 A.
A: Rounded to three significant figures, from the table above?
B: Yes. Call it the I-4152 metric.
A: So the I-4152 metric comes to 11.4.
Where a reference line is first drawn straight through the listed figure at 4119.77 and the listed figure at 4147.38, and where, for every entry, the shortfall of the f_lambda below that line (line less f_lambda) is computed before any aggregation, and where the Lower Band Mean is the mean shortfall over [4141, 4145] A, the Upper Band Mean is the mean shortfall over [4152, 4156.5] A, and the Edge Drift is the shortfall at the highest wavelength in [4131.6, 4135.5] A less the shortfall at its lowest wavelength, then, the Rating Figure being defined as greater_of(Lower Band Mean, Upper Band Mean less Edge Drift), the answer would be 30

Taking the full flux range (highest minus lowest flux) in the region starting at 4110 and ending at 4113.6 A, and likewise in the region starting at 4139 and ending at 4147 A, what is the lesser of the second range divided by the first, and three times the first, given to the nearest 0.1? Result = 1.9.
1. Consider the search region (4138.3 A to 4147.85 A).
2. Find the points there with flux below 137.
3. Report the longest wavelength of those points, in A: 4145.47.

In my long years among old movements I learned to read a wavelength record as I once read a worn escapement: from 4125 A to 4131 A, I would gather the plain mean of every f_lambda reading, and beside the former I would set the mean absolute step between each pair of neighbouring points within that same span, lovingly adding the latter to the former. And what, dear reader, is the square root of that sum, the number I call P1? 11.79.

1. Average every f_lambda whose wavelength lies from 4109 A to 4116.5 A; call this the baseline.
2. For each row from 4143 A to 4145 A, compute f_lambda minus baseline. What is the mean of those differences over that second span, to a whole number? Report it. -2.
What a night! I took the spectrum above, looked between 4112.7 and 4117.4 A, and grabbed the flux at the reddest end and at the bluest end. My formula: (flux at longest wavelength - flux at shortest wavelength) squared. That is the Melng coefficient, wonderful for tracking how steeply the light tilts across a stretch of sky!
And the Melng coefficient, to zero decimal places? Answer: 154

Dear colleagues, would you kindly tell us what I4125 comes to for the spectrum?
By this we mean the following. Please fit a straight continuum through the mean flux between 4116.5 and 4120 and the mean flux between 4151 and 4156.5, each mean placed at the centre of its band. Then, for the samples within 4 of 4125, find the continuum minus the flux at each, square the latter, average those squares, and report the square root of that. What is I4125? 25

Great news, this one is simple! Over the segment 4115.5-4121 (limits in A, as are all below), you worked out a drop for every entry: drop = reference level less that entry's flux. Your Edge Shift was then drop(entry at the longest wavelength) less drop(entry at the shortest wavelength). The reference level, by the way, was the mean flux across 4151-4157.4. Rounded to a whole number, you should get 38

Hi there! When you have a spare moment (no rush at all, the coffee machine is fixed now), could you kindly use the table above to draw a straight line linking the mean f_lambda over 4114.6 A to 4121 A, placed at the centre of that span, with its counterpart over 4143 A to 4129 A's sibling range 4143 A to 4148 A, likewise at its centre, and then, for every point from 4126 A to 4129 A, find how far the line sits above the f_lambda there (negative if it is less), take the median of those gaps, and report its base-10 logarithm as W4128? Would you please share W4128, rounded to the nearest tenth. 1.2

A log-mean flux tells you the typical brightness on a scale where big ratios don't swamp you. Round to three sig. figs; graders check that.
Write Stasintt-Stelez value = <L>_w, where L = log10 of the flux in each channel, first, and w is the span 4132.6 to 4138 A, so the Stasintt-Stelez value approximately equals 2.13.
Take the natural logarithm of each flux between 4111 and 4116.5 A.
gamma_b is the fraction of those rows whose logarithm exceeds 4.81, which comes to 0.67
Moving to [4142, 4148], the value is 0.83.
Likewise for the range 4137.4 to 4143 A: 0.83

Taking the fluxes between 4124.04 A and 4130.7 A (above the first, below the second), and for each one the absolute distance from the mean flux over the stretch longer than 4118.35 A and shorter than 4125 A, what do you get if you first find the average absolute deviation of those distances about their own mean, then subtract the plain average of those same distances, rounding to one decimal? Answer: 0.0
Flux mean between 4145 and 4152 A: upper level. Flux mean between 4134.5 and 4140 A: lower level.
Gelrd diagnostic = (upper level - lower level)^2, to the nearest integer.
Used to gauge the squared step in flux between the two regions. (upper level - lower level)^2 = 1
